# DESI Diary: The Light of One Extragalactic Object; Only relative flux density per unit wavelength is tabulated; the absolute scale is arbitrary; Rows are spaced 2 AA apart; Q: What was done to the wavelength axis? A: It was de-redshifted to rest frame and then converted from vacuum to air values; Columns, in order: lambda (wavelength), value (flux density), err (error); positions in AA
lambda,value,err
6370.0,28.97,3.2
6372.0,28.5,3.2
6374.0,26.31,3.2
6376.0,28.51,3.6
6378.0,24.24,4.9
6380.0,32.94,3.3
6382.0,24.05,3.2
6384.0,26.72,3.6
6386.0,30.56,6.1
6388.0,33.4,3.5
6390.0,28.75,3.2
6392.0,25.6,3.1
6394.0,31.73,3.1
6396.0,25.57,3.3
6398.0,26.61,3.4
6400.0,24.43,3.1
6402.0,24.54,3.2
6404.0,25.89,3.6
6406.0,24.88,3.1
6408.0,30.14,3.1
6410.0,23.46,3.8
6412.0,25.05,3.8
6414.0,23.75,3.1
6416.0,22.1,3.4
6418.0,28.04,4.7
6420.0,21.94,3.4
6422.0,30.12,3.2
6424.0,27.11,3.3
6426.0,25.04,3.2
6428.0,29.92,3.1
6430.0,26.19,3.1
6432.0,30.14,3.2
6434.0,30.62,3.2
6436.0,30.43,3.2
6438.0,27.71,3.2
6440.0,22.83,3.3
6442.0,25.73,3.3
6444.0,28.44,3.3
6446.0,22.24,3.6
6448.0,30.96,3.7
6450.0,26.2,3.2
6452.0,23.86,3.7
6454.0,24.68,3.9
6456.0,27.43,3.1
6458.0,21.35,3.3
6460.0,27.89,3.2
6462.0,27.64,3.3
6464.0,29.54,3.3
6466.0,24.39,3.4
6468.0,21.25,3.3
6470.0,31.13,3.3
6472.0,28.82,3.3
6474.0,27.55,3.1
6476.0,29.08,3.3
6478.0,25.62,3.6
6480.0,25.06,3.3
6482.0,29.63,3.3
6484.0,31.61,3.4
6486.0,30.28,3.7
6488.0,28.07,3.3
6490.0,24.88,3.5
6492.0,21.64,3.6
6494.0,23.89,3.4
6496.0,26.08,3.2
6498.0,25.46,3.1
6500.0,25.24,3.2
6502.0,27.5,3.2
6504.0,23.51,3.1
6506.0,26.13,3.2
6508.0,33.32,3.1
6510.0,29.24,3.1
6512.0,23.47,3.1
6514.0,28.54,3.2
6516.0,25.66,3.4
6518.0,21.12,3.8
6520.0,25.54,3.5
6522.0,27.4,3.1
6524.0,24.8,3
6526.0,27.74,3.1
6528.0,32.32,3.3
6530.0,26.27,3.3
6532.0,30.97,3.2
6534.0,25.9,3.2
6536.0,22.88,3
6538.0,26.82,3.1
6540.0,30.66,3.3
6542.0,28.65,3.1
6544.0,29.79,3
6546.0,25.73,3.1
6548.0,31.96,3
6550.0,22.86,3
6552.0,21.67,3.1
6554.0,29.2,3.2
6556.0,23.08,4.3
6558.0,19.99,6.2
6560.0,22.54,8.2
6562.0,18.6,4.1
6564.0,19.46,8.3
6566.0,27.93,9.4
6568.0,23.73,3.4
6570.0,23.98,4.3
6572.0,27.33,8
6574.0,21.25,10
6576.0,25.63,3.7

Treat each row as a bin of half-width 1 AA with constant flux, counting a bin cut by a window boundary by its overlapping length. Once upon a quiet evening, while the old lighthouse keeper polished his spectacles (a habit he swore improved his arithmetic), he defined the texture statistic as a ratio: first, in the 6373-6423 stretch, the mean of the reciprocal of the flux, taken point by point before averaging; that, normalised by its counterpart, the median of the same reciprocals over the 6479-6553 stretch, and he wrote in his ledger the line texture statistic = 0.989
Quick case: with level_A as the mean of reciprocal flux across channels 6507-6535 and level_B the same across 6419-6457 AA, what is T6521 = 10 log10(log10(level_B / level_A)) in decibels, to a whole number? -23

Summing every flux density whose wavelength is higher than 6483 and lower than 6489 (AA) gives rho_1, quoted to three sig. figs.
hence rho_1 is 90.0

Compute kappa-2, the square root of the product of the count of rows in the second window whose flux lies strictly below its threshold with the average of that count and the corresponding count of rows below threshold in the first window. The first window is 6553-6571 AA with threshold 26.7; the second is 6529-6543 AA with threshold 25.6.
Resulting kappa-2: 2.0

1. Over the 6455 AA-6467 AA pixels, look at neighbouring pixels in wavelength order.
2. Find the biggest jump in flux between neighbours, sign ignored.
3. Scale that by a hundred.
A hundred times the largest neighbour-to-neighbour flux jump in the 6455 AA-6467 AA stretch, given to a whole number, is 654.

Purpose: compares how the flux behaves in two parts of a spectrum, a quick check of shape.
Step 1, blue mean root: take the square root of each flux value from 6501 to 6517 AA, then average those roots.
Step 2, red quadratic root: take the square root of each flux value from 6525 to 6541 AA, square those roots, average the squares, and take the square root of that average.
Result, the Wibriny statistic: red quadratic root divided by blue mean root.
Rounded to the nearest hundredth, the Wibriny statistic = 1.02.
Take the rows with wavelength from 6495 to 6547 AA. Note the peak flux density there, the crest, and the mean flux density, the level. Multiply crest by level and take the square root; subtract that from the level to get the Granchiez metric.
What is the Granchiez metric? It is -3.02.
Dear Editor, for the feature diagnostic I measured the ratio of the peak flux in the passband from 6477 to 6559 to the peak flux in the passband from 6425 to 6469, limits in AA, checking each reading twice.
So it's 1.08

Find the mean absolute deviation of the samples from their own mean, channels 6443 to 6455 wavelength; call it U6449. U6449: 2.5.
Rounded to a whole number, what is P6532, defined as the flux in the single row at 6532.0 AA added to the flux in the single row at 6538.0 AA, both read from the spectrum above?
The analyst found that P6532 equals 58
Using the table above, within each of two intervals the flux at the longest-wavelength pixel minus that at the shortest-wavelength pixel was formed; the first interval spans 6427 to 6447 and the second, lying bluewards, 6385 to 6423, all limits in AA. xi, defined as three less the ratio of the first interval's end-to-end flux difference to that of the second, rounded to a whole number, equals -14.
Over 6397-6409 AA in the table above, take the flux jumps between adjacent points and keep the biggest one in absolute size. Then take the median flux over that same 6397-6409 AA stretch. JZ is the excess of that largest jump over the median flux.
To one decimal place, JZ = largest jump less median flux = -20.1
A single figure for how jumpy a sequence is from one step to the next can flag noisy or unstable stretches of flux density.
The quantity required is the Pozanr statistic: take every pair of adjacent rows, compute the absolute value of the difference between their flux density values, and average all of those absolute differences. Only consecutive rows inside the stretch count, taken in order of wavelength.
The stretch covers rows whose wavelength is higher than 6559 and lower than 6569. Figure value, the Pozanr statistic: 4.4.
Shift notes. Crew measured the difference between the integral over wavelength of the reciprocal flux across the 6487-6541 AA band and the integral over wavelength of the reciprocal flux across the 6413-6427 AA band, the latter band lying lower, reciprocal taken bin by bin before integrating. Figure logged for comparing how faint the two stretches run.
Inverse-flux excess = 1.5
